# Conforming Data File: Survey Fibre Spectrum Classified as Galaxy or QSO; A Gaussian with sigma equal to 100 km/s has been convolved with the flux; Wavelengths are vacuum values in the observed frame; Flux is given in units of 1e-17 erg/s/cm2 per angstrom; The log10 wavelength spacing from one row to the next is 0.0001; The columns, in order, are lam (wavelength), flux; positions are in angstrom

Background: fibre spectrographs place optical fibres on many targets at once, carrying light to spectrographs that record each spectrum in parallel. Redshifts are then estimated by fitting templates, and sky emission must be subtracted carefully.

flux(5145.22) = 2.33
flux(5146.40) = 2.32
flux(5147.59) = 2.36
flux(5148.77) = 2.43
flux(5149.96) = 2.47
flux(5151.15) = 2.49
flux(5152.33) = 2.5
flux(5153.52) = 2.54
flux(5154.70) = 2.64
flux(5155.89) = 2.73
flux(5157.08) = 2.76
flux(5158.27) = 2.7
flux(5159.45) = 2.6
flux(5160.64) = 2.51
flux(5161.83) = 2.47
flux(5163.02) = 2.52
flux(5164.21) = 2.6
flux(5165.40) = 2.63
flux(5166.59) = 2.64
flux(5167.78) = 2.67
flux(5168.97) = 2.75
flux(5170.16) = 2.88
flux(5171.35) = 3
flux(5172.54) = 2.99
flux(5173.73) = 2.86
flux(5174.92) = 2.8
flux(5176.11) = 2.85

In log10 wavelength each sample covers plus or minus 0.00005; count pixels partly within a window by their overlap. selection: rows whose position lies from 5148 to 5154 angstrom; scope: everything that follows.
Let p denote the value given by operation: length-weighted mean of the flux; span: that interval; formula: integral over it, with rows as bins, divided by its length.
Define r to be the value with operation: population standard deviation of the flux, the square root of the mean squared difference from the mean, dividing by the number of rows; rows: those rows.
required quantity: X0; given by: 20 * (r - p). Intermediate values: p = 2.48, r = 0.04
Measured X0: -48.9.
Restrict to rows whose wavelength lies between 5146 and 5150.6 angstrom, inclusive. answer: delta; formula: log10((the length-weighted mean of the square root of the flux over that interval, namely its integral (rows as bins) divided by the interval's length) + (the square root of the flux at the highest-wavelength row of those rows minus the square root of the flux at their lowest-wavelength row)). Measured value 0.203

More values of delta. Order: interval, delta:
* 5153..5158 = 0.231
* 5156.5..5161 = 0.191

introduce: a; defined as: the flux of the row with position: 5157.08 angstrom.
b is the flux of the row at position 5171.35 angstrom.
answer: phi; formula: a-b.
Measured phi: -0.2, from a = 2.76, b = 3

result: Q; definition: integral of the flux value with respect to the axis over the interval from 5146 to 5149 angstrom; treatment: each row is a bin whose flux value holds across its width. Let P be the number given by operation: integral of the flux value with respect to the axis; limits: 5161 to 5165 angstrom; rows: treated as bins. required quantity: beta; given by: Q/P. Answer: 0.7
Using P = 10.1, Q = 7.1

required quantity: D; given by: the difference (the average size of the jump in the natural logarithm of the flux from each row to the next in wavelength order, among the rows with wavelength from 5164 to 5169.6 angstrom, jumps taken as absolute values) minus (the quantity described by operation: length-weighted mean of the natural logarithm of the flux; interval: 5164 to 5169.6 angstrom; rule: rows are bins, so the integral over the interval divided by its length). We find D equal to -0.97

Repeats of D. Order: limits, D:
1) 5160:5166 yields -0.91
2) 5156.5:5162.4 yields -0.93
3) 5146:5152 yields -0.87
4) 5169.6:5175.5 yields -1.04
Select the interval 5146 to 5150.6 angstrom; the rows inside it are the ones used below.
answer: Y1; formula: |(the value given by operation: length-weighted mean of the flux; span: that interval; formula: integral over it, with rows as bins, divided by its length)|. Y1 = 2.39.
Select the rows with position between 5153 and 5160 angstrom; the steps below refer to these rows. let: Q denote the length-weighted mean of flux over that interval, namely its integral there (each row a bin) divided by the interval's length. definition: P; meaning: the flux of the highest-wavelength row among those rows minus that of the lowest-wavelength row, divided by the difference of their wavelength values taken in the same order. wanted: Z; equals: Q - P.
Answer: 2.66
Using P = 0.010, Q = 2.67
